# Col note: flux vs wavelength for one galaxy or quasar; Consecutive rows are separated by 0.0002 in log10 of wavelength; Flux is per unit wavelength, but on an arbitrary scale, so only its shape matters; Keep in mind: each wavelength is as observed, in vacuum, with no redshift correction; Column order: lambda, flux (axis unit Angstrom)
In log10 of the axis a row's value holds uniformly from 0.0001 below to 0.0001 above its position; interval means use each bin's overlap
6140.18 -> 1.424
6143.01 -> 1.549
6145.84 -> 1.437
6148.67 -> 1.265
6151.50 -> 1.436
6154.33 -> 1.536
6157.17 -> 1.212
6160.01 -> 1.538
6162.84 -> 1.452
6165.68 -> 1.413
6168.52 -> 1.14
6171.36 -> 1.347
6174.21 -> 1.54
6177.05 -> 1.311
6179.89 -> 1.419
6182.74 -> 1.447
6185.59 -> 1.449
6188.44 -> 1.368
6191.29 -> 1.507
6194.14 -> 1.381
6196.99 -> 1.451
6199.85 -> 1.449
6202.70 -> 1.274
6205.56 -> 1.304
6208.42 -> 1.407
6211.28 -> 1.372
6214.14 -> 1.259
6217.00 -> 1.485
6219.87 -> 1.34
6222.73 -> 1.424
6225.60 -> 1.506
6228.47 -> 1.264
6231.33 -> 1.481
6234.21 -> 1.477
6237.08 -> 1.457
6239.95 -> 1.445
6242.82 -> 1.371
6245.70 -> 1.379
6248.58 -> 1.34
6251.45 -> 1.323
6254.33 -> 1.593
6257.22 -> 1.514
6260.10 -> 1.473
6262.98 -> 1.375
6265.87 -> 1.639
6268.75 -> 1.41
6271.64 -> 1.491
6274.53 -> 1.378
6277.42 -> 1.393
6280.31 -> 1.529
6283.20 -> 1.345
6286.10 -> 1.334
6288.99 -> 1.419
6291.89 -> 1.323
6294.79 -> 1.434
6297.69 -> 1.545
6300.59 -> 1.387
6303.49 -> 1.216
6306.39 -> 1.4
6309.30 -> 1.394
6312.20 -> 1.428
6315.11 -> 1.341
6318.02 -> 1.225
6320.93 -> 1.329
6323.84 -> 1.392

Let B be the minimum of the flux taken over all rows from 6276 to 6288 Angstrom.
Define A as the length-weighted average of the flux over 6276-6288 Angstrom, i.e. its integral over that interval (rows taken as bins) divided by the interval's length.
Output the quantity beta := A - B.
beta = 0.07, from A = 1.40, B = 1.334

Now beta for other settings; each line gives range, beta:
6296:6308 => 0.17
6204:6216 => 0.08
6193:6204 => 0.12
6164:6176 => 0.22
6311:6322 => 0.10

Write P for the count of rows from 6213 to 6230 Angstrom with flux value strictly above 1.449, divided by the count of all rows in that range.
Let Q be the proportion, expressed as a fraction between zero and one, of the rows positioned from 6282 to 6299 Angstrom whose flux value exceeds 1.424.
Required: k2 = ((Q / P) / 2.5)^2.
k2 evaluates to 0.16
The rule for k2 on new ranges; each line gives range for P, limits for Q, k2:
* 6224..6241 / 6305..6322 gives 0.01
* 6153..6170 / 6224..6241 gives 0.44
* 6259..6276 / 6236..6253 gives 0.07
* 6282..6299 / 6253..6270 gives 2.56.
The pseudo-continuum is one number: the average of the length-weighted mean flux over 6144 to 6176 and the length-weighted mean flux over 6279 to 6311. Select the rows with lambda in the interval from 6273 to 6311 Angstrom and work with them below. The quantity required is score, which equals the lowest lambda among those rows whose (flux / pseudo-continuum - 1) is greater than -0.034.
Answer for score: 6274.53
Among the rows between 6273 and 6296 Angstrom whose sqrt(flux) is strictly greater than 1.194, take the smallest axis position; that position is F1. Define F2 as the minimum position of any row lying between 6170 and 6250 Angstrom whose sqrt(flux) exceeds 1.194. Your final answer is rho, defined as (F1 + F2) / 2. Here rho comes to 6227.3 Angstrom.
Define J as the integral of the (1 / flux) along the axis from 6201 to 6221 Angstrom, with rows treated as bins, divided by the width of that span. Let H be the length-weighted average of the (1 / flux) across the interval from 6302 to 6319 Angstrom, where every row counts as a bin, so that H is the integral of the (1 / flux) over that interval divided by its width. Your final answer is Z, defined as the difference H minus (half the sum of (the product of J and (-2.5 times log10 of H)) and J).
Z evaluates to 0.26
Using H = 0.751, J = 0.743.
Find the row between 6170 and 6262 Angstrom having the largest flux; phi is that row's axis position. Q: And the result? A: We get 6254.33 Angstrom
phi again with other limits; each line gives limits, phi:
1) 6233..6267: 6265.87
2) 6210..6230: 6225.60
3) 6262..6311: 6265.87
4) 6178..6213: 6191.29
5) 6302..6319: 6312.20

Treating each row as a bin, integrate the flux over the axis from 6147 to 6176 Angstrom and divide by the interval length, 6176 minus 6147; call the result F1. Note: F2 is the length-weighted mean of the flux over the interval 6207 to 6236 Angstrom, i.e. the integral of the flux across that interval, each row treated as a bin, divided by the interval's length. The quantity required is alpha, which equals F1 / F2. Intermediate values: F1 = 1.387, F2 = 1.40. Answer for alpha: 0.990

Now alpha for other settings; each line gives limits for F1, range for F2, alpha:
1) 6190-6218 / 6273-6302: 0.984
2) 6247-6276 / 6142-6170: 1.041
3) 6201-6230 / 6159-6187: 0.972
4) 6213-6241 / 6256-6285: 0.974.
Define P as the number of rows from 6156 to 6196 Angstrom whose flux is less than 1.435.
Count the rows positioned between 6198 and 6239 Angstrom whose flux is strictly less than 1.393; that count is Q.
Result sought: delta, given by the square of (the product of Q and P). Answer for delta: 2304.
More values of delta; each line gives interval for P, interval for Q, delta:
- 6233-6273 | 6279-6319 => 1764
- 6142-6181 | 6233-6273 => 1225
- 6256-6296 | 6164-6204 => 2916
